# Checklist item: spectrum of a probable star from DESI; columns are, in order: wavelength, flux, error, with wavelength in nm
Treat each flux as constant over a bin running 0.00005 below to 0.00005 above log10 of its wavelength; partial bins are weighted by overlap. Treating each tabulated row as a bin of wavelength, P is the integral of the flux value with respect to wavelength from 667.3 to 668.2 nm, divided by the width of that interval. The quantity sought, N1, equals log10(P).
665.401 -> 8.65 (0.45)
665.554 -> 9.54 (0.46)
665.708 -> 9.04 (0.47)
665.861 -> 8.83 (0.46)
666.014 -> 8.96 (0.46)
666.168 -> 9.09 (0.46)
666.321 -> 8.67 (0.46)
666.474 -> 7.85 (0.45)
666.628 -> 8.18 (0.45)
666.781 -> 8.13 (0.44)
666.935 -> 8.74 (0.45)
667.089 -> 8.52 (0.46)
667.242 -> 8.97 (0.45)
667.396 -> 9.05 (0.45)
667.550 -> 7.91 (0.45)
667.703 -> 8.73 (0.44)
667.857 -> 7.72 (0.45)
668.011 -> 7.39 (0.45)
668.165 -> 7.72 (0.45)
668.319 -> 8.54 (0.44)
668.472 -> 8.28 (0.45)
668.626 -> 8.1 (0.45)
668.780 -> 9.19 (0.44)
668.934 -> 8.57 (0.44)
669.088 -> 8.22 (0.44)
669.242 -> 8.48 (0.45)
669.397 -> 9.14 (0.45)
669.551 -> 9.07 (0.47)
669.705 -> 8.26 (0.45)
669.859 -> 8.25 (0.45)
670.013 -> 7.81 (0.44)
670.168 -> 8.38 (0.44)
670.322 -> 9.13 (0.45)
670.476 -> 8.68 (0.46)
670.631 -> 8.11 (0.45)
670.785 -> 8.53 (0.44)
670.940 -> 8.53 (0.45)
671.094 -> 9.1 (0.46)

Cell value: 0.909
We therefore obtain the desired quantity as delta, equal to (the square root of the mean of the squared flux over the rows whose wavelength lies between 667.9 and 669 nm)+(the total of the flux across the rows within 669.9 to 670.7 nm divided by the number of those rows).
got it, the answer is 16.7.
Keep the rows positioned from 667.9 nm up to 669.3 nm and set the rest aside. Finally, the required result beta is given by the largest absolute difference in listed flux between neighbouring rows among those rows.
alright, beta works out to 1.09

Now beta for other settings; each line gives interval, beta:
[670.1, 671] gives 0.75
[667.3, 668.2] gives 1.14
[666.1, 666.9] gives 0.82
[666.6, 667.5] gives 0.61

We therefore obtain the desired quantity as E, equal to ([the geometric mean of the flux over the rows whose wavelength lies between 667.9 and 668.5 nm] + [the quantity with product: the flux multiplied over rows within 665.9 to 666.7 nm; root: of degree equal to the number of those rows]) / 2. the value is 8.25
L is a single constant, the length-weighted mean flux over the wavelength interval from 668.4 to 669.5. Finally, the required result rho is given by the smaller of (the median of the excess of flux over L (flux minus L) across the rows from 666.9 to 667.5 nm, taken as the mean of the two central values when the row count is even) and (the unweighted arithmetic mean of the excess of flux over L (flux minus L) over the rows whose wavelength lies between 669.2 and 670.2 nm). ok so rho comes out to -0.1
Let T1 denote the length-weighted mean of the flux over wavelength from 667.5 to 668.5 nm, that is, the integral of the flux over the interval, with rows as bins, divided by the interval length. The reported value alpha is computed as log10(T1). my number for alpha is 0.905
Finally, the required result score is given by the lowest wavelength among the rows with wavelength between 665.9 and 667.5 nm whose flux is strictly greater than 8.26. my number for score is 666.014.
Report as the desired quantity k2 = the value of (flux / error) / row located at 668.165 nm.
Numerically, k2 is 17.2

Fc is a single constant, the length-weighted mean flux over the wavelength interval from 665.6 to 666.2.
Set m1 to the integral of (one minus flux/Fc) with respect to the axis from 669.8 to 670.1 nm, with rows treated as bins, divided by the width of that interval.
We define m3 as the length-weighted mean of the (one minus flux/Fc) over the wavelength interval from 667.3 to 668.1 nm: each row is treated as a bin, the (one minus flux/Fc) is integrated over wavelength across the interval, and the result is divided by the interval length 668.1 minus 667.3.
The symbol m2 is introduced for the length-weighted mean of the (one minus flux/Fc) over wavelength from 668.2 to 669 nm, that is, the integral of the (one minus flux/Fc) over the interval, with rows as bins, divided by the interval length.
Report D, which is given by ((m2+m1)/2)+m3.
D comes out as 0.172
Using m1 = 0.11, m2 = 0.055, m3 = 0.091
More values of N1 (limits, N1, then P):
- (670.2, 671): 0.934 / 8.59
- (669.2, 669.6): 0.950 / 8.90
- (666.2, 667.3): 0.927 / 8.46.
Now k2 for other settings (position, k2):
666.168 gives 19.8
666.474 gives 17.4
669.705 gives 18.4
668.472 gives 18.4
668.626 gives 18.0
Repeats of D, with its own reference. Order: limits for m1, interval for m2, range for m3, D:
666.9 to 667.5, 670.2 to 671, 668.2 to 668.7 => 0.115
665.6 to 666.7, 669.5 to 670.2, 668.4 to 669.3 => 0.111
